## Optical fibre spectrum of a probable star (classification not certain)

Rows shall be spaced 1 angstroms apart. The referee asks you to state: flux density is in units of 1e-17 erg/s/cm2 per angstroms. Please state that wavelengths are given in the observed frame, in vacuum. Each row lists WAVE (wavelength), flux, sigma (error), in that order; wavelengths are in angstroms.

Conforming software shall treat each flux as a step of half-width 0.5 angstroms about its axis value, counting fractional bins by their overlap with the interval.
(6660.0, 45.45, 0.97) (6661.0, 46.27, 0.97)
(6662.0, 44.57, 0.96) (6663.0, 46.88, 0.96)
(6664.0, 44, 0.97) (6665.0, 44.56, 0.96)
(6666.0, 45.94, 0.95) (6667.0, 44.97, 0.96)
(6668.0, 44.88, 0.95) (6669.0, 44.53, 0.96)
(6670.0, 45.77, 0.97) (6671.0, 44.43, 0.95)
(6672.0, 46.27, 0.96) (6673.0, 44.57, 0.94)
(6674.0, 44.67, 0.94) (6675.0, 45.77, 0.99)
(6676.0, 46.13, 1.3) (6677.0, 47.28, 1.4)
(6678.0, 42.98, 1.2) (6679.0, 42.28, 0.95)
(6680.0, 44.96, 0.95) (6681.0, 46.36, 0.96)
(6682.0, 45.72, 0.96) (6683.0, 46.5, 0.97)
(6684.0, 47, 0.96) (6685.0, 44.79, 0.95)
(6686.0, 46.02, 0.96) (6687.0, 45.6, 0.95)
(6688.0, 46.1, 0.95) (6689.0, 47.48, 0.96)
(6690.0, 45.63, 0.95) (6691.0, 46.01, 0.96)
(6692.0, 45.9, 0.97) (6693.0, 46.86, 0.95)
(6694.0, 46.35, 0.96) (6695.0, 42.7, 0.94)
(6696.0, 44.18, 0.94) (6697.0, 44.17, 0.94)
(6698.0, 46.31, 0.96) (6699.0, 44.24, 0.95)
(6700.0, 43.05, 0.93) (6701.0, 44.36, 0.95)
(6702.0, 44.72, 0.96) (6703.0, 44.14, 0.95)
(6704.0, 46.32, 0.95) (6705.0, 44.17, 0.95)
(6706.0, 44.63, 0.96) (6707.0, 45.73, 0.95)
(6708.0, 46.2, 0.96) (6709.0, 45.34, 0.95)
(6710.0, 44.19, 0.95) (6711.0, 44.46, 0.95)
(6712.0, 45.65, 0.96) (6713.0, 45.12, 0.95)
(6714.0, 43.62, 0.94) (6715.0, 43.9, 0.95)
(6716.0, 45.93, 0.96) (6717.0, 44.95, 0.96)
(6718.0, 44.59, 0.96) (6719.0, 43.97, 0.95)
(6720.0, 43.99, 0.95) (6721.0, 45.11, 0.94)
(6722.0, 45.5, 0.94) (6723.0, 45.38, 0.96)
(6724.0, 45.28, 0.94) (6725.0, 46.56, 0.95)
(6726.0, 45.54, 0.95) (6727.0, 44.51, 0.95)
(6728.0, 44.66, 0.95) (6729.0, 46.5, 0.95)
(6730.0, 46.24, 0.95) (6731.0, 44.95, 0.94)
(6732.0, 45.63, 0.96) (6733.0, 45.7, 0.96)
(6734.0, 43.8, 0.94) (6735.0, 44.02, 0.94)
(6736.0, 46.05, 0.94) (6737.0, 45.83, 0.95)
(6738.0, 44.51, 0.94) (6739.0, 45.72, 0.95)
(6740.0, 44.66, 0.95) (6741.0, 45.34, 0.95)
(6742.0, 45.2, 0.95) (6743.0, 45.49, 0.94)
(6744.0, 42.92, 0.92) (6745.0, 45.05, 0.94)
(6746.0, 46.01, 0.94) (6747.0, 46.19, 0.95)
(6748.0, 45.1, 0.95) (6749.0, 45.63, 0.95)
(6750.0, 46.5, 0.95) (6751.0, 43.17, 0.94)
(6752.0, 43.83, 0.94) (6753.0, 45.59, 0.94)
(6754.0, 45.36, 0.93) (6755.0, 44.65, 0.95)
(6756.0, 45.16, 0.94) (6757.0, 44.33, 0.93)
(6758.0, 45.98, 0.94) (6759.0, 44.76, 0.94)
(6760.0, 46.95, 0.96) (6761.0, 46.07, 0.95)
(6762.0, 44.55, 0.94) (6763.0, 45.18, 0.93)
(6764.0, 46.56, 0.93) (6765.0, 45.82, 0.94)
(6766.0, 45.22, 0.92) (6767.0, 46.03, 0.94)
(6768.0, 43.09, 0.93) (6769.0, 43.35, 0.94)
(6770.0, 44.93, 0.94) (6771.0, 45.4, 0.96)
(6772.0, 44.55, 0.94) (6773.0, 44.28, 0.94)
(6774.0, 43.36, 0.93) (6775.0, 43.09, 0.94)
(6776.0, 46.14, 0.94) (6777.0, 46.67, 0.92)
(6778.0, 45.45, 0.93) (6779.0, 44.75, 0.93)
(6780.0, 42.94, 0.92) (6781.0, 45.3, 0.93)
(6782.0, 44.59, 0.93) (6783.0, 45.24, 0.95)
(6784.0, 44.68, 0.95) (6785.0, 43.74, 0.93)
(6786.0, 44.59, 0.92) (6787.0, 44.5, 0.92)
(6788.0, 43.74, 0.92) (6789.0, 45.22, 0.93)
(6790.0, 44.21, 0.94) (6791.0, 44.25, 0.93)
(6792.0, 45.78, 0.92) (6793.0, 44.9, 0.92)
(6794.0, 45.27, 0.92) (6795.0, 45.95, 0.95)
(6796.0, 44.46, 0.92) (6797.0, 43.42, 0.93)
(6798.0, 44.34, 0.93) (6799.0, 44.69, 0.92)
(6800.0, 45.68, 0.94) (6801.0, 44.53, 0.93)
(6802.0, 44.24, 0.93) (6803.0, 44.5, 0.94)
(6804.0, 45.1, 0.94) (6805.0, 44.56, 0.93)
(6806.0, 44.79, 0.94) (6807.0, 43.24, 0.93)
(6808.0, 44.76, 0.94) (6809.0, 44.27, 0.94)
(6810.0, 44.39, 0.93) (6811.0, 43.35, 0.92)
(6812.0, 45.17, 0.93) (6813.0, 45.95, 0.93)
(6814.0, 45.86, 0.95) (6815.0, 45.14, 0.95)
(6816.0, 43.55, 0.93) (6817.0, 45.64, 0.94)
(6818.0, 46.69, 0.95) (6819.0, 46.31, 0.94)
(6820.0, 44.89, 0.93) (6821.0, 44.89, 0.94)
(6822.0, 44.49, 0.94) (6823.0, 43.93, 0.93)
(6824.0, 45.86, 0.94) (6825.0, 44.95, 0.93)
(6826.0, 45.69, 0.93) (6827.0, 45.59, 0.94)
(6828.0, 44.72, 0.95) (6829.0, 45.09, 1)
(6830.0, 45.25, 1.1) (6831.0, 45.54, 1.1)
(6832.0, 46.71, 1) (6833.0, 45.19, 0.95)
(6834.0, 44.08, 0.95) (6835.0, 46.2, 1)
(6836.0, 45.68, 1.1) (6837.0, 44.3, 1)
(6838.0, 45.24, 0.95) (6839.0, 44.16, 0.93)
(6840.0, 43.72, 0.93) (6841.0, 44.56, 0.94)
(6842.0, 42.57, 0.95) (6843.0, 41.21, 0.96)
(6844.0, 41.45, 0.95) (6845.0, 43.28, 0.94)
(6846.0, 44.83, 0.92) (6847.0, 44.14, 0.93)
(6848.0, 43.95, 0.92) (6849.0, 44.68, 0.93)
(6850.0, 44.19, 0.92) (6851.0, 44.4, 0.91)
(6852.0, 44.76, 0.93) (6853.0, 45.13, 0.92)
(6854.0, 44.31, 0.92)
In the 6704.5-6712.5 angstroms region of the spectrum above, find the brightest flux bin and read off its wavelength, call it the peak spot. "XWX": 6708.0 angstroms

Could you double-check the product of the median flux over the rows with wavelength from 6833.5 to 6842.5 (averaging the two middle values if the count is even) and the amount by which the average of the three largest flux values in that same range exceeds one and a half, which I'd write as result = 1958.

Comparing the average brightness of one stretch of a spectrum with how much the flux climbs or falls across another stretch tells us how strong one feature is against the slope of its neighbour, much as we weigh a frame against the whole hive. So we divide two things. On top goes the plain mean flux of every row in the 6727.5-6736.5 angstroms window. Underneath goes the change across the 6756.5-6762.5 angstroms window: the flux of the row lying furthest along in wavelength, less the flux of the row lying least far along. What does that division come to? 206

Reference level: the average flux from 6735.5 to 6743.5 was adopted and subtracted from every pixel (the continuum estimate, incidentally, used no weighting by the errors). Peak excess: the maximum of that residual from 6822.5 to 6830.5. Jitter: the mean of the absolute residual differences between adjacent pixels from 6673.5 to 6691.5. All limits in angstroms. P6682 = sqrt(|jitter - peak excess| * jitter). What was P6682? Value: 1.0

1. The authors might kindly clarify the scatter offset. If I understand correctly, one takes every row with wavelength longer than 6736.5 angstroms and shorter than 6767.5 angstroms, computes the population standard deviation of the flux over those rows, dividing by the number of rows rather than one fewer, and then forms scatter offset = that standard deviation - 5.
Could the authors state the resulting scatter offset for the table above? -4.10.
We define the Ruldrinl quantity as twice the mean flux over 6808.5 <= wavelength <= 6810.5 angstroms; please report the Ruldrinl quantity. 88.7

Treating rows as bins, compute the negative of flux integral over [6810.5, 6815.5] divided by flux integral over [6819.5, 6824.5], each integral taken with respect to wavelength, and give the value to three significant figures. -1.01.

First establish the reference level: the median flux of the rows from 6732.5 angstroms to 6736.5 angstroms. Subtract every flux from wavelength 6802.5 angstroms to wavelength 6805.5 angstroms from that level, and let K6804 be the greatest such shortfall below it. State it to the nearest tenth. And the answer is 0.4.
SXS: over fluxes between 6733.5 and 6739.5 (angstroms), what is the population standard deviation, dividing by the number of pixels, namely 0.91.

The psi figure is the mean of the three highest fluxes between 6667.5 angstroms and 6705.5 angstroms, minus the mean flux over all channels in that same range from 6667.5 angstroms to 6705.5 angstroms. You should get 2.01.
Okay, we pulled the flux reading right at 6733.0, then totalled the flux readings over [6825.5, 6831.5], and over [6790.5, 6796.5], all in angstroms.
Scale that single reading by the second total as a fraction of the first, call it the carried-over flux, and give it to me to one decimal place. 45.5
